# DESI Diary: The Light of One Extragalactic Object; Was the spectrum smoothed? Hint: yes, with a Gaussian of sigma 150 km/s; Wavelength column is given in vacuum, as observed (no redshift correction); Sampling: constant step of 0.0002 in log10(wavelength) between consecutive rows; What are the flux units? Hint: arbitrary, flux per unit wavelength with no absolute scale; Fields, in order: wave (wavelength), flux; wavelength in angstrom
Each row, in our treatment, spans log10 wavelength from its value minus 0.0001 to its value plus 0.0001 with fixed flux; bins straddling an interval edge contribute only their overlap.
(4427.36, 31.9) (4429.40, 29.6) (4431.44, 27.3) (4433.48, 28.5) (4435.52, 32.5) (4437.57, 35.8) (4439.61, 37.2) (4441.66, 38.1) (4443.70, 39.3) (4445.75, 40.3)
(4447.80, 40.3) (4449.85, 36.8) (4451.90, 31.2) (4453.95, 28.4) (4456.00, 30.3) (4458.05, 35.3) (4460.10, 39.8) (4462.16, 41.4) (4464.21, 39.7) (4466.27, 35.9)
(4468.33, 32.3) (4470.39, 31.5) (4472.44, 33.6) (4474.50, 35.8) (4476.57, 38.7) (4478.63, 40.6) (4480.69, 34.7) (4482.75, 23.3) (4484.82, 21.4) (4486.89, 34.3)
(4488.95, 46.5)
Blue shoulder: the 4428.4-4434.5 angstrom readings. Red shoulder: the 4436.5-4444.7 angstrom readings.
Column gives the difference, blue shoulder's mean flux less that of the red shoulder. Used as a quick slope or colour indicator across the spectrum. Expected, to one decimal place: -9.1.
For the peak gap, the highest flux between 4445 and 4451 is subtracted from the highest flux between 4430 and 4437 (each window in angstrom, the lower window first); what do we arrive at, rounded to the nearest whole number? -8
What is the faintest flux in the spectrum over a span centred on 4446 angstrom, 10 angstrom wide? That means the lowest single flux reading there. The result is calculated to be 36.8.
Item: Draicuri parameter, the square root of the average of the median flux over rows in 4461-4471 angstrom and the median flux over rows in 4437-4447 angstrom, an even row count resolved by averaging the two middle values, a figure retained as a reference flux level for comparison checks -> 6.1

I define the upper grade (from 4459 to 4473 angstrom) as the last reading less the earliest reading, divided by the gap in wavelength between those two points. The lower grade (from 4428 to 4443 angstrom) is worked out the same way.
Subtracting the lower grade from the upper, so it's -1.2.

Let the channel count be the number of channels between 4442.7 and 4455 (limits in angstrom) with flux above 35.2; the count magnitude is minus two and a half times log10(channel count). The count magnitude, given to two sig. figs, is -1.5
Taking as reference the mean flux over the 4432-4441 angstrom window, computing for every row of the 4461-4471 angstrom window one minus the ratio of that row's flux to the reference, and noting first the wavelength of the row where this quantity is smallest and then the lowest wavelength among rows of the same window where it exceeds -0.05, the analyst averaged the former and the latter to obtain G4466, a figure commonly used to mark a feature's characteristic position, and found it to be 4465.2 angstrom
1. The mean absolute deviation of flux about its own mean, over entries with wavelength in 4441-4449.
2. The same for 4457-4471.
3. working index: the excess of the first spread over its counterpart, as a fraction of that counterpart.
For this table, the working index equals -0.75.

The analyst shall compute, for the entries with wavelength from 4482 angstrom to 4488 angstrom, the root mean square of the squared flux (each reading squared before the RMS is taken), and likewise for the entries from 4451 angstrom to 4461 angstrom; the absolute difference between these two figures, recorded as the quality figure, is 347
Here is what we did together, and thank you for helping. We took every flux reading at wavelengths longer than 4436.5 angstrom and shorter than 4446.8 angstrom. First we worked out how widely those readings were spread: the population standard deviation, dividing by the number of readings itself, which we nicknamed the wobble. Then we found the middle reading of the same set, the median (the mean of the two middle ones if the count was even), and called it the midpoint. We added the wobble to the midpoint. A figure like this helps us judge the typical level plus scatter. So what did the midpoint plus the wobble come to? 40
